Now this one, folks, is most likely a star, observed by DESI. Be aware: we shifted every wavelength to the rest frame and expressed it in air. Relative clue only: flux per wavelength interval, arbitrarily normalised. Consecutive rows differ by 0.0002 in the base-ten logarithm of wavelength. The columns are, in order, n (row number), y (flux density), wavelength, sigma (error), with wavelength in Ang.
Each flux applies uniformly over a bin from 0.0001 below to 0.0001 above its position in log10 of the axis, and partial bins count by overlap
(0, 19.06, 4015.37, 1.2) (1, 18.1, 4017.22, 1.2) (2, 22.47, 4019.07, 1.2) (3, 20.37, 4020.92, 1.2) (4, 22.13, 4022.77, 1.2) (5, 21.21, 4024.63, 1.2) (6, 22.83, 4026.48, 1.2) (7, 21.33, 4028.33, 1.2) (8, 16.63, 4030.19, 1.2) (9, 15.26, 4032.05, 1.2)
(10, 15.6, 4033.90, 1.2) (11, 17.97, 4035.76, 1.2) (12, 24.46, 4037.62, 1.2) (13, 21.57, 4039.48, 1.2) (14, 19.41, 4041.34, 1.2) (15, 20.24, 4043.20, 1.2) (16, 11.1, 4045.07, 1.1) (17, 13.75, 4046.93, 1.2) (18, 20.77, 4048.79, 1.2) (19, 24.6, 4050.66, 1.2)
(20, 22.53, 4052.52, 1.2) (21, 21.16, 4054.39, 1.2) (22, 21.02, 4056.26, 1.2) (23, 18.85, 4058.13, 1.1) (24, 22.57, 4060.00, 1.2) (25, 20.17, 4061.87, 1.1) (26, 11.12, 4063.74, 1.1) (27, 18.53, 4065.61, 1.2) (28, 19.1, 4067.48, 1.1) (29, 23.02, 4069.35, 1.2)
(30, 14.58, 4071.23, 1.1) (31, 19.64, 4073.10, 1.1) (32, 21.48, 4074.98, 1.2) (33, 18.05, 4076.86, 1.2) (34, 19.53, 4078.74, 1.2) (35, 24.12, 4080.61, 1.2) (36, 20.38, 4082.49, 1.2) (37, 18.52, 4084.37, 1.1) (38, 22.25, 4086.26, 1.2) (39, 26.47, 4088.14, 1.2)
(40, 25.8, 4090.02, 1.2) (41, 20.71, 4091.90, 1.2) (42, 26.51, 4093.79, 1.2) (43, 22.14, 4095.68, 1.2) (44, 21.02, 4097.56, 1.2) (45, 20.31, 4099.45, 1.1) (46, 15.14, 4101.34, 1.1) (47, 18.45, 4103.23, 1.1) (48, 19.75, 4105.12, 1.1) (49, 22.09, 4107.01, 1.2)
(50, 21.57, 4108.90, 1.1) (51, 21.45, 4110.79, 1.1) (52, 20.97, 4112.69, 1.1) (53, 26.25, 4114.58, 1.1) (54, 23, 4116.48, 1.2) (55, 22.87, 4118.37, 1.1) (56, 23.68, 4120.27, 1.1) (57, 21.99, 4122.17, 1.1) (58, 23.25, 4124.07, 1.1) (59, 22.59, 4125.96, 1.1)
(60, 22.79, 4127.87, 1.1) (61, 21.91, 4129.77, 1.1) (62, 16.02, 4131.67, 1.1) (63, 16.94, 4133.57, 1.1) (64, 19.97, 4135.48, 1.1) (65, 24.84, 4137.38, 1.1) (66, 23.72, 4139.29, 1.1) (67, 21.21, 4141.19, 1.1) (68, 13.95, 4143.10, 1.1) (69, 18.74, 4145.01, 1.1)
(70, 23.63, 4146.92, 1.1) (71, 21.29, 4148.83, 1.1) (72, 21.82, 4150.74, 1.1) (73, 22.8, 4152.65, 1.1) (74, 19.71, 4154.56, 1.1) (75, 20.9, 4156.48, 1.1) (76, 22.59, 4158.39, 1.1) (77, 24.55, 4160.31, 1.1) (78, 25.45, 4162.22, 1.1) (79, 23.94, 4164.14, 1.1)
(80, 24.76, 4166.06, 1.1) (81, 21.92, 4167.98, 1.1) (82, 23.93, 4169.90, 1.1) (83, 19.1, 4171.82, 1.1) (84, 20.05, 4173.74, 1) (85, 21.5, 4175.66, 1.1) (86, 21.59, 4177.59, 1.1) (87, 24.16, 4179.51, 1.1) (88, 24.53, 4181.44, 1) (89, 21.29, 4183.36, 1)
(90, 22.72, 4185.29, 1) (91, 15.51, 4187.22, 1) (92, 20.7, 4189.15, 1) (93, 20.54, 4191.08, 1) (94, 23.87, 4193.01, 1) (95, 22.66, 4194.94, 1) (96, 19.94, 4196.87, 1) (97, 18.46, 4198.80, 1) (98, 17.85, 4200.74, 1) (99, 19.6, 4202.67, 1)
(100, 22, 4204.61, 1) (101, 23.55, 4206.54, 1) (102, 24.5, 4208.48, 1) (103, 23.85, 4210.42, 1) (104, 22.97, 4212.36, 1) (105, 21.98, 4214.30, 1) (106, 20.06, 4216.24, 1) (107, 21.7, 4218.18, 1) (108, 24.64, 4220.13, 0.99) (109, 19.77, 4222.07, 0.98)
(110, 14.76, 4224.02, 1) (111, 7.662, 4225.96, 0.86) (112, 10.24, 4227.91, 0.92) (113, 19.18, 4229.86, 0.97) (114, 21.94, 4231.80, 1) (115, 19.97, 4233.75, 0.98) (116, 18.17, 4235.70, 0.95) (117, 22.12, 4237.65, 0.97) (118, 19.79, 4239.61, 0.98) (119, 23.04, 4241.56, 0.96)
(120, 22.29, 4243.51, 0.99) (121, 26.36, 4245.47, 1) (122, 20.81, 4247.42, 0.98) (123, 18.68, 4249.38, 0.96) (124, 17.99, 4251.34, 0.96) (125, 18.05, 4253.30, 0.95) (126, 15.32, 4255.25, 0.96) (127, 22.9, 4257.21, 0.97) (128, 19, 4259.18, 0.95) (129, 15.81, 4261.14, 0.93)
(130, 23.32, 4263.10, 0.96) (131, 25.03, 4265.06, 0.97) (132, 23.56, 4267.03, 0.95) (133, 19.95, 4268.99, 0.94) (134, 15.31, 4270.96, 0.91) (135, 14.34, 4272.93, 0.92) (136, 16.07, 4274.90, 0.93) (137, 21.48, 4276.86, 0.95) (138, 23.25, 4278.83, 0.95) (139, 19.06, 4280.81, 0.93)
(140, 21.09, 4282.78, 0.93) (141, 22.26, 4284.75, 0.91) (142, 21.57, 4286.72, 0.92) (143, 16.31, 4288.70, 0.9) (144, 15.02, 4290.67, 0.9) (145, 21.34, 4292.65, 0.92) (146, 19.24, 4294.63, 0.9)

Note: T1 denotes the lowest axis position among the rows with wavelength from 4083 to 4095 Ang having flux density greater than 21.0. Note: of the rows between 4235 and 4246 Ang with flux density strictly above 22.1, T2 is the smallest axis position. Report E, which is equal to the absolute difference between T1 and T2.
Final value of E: 151.4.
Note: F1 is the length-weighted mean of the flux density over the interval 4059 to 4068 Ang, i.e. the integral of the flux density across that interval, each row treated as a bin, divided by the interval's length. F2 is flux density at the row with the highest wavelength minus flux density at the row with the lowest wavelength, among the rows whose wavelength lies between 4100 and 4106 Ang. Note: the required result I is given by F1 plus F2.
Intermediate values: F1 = 18.3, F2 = 5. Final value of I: 23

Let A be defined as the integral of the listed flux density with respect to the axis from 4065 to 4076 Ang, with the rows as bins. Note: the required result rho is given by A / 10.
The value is 21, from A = 213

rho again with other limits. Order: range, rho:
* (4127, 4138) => 22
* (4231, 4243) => 25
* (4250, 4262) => 22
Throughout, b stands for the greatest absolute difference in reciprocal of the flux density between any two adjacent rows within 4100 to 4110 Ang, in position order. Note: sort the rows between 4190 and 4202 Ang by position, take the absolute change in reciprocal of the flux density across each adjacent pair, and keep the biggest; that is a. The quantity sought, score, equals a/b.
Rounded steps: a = 0.007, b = 0.012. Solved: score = 0.57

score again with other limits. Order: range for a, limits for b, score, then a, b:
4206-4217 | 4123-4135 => 0.26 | 0.004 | 0.017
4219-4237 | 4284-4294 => 3.18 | 0.063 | 0.020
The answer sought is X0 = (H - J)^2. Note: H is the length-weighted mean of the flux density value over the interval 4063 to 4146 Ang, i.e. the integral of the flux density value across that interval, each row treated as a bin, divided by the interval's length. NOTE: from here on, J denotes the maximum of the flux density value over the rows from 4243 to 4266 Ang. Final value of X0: 30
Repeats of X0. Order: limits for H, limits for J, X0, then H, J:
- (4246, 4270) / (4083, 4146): 40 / 20.2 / 26.51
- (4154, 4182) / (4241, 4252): 14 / 22.6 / 26.36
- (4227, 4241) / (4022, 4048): 30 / 18.9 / 24.46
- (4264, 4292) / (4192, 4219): 24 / 19.6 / 24.5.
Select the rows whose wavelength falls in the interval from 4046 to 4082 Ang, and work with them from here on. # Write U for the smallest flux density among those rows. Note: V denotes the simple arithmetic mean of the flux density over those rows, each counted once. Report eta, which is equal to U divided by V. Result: 0.564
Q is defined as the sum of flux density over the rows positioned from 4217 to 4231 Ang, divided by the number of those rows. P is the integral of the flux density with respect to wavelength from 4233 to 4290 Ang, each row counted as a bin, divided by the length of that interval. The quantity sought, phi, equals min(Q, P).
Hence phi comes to 16.9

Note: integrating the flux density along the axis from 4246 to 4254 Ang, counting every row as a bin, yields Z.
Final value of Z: 155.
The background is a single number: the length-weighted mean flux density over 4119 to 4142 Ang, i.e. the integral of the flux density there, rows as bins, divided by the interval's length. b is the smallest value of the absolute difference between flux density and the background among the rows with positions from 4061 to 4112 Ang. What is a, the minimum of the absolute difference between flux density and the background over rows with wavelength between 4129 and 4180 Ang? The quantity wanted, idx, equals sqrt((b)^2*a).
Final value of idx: 0.002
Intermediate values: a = 0.01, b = 0.03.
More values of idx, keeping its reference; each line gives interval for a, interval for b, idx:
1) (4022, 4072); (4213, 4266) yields 0.017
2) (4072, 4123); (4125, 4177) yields 0.016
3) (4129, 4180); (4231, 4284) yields 0.010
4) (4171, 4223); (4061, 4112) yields 0.002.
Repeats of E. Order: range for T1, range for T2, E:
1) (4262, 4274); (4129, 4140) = 125.7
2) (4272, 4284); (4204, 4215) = 70.3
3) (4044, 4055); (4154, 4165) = 107.7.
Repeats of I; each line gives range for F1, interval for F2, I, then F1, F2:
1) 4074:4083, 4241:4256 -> 13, 20.7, -8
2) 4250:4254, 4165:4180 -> 17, 18.1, -1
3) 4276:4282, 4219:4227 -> 4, 21.2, -17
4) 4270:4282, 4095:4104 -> 15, 18.3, -4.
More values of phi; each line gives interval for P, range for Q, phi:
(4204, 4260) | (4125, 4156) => 20.1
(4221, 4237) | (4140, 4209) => 16.6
